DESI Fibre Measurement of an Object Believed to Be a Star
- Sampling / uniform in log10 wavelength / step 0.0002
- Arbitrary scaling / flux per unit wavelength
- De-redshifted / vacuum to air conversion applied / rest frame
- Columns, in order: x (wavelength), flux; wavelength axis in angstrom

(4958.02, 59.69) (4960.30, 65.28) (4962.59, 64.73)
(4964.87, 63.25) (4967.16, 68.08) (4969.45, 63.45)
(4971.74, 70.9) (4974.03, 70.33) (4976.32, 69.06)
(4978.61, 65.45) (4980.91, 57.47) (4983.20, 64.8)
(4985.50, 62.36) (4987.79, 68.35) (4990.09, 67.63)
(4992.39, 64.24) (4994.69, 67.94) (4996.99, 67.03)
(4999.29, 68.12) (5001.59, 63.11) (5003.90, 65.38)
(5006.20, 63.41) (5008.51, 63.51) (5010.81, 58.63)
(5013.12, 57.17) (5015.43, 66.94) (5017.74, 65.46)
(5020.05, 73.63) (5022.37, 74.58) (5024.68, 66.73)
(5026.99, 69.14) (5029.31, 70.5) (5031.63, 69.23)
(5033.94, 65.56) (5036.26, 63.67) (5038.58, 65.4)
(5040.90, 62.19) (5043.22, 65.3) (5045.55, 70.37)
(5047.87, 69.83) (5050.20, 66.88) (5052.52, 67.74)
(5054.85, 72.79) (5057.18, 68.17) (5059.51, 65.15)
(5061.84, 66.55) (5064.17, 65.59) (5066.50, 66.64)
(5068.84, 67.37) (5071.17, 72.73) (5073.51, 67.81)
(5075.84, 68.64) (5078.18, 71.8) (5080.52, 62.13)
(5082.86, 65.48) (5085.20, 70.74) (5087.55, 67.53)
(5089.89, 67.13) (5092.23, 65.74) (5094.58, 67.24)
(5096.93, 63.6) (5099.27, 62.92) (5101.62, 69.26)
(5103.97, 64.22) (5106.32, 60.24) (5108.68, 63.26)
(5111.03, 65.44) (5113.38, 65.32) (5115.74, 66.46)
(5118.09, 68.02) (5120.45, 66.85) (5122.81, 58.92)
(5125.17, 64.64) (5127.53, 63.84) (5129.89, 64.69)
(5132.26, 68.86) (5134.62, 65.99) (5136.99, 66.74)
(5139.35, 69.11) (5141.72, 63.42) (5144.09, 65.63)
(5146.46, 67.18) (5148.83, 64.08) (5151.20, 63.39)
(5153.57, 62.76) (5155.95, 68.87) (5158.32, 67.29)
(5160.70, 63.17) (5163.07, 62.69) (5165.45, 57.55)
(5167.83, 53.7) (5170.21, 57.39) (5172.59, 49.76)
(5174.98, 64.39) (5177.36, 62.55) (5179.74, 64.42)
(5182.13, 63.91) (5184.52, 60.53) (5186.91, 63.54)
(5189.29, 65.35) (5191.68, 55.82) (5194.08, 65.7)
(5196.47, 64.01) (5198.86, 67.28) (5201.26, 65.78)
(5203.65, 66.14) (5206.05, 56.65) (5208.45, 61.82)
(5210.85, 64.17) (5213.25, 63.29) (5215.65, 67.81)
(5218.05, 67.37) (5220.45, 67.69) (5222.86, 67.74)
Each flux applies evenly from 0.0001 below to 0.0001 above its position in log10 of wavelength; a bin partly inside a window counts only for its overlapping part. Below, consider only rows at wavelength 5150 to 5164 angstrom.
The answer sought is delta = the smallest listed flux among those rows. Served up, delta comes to 62.69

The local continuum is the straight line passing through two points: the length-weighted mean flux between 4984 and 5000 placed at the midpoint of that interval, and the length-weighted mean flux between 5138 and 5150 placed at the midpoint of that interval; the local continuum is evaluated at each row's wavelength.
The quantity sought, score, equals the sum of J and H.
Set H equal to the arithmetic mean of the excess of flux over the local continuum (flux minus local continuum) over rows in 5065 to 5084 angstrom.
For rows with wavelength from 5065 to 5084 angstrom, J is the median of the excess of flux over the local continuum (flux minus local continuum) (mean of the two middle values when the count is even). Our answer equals 3.1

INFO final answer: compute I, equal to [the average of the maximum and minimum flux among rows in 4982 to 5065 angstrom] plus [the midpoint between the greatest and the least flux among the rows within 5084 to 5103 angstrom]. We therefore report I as 133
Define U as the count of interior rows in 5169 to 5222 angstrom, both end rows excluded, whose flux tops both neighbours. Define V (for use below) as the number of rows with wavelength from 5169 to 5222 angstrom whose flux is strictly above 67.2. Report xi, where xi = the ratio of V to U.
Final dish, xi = 0.50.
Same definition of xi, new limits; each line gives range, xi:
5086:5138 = 0.83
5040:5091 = 2.00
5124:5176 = 0.80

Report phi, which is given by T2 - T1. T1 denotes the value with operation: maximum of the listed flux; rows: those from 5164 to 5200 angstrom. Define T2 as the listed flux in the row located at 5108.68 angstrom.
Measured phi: -4.0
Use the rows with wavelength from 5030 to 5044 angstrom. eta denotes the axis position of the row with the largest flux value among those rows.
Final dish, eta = 5031.63 angstrom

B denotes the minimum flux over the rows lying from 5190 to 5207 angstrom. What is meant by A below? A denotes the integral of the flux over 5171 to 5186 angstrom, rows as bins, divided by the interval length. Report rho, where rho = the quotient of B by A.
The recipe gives 0.92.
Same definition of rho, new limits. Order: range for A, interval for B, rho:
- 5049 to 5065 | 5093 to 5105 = 0.93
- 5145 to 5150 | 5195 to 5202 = 0.98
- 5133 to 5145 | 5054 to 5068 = 0.98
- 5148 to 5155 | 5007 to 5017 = 0.90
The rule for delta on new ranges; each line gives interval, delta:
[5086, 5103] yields 62.92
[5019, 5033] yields 66.73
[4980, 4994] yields 57.47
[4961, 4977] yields 63.25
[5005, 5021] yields 57.17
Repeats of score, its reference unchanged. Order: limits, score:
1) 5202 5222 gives -1.8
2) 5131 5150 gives 0.9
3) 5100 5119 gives -1.4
